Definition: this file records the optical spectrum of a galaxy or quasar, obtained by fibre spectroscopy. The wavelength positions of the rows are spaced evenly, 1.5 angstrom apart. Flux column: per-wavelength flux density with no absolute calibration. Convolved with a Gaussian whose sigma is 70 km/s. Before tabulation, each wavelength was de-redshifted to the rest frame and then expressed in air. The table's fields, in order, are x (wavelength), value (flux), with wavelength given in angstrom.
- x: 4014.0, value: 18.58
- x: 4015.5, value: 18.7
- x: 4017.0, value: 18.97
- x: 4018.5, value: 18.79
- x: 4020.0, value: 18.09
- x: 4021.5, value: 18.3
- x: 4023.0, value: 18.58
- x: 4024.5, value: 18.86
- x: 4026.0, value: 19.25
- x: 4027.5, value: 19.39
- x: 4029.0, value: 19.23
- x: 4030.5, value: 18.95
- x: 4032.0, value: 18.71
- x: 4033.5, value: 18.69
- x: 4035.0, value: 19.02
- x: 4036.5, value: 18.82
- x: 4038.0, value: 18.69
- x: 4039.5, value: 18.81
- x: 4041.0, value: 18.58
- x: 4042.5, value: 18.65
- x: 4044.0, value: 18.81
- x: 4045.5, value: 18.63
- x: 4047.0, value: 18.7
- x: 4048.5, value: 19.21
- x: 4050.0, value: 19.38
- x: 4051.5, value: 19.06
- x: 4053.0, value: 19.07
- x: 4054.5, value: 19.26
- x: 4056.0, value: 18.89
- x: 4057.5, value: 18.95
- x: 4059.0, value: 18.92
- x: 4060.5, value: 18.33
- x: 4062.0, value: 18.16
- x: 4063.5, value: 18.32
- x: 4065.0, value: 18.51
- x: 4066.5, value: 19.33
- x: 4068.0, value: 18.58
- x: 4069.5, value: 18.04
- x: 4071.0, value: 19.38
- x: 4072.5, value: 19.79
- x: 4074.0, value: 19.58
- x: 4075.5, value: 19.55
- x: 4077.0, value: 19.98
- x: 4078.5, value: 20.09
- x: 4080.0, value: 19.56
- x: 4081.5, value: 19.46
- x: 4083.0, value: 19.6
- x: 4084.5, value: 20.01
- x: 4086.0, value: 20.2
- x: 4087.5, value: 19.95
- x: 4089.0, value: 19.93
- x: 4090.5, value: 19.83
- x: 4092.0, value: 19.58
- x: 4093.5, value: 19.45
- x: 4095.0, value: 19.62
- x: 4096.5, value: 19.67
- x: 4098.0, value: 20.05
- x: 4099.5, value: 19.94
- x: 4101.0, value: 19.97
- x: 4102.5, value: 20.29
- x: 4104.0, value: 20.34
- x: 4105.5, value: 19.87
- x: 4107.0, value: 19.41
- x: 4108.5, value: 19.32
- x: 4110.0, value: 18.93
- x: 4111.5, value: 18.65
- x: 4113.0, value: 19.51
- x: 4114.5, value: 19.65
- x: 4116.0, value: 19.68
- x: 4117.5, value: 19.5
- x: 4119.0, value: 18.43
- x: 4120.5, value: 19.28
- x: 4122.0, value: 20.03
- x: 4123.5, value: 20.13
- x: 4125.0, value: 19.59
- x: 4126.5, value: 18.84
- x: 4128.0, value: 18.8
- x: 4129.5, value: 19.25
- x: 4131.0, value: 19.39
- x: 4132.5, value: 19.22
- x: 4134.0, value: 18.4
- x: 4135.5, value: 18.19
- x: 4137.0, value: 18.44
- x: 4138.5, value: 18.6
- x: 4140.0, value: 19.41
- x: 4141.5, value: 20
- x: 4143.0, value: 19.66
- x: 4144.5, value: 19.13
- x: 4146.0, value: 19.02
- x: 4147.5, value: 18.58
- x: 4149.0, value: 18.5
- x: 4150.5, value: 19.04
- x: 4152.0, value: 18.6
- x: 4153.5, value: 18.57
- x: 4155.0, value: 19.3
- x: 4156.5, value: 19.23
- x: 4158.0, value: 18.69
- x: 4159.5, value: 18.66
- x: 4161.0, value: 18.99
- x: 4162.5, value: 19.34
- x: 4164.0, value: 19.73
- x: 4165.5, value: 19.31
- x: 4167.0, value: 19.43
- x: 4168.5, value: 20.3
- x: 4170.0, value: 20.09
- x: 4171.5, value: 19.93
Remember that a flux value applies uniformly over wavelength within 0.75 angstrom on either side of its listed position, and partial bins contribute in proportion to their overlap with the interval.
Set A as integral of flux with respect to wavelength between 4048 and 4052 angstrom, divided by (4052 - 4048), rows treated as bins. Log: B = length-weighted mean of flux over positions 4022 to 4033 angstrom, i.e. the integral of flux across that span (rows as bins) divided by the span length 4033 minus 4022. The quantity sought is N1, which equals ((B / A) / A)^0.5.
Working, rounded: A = 19.23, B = 19.0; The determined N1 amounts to 0.227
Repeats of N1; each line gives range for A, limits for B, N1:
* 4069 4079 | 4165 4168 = 0.226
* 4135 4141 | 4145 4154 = 0.231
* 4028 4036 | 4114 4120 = 0.232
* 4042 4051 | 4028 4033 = 0.230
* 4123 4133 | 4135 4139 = 0.222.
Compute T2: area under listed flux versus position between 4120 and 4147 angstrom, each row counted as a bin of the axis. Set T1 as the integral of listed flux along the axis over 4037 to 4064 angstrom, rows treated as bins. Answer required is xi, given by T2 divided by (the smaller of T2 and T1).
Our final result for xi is 1.02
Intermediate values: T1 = 508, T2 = 518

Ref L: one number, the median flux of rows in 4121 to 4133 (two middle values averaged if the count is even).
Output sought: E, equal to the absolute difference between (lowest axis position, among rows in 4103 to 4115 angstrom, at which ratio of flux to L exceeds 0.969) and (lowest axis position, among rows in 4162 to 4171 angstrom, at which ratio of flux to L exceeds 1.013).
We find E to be 60.0 angstrom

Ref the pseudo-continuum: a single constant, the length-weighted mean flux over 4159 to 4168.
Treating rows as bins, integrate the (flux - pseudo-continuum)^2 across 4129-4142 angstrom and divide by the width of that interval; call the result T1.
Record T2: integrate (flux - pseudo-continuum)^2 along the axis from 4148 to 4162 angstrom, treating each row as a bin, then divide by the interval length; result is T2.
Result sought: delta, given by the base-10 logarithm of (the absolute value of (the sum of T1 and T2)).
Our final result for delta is -0.15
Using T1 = 0.42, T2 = 0.28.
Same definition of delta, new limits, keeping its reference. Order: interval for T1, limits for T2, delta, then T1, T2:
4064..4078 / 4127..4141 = -0.10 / 0.41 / 0.38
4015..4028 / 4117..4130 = -0.14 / 0.43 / 0.30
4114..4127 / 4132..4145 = -0.13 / 0.30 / 0.45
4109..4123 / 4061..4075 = -0.08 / 0.25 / 0.58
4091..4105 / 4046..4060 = -0.26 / 0.43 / 0.12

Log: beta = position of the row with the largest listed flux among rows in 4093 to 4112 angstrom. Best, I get 4104.0 angstrom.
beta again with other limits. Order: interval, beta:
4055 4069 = 4066.5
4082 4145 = 4104.0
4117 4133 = 4123.5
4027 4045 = 4027.5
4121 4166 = 4123.5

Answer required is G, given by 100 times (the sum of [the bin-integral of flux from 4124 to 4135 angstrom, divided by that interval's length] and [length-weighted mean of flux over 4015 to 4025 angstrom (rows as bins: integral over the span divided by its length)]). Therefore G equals 3768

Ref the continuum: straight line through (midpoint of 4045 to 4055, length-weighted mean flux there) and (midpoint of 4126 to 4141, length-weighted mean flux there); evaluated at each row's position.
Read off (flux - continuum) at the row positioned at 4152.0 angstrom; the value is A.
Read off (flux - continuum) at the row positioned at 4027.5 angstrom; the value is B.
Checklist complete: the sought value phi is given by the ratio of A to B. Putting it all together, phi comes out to -0.8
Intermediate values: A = -0.2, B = 0.3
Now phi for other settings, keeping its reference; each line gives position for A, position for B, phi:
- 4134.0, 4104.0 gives -0.3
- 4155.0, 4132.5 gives 1.4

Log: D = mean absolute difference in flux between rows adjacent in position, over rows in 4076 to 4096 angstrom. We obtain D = 0.20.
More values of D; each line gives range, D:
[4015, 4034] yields 0.26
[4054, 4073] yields 0.45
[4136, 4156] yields 0.40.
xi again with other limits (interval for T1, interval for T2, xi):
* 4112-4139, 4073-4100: 1.03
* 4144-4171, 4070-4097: 1.03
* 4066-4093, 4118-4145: 1.00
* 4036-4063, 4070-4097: 1.05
